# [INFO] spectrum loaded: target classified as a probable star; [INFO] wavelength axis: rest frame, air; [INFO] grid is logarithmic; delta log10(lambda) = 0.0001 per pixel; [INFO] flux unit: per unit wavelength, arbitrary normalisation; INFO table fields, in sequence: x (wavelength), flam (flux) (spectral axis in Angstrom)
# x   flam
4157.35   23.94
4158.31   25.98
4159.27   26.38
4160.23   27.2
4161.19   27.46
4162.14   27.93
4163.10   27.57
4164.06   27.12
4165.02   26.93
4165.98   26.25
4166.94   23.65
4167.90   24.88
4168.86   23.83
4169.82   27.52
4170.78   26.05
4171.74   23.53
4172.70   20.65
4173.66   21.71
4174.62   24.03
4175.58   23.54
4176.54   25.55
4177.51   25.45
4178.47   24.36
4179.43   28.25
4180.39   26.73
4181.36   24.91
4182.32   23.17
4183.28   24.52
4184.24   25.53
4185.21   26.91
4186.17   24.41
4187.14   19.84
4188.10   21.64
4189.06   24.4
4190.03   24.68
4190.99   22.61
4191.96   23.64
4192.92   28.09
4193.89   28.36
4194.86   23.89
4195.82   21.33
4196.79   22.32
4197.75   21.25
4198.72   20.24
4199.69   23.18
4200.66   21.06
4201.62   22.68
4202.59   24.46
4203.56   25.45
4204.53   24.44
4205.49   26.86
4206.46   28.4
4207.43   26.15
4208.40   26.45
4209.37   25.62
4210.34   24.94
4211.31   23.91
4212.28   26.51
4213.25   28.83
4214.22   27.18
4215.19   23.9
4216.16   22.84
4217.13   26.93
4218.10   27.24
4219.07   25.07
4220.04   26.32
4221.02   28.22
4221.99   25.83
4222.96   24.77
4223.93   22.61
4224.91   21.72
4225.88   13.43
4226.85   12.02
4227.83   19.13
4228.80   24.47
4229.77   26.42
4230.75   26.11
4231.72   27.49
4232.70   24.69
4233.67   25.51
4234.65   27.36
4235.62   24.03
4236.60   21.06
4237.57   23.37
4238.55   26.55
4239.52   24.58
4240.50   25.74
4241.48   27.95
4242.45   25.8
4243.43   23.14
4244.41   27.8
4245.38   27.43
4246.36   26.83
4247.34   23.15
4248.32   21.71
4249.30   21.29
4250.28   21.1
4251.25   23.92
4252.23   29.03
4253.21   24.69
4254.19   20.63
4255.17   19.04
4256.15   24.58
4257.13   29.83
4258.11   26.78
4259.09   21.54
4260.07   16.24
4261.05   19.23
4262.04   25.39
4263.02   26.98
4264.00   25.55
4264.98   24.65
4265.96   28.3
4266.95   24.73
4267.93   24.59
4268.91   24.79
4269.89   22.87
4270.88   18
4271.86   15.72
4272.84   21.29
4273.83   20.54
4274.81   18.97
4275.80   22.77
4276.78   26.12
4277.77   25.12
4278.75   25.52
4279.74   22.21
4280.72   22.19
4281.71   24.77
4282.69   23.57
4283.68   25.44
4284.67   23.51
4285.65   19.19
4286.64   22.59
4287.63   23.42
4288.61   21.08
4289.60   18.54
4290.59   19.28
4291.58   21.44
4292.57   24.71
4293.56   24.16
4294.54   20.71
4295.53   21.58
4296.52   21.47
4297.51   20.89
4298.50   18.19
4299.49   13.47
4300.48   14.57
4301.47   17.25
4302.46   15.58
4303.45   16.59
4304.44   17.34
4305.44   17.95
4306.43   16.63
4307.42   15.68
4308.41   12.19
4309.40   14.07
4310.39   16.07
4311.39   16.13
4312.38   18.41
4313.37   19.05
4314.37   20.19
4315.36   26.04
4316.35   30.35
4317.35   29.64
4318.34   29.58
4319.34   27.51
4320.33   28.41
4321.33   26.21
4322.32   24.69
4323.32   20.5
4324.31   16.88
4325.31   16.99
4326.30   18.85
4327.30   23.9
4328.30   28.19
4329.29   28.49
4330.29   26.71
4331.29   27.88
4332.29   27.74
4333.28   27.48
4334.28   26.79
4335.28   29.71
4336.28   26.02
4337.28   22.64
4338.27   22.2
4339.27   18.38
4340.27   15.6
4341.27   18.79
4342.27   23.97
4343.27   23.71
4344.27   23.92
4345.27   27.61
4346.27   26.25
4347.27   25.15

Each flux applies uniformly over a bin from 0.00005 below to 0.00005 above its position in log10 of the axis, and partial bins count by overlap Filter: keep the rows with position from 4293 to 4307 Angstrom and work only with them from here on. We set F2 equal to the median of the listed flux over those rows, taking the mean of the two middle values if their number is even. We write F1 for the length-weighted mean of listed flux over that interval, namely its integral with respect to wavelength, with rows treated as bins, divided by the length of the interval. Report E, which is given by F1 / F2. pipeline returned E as 1.04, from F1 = 18.3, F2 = 17.6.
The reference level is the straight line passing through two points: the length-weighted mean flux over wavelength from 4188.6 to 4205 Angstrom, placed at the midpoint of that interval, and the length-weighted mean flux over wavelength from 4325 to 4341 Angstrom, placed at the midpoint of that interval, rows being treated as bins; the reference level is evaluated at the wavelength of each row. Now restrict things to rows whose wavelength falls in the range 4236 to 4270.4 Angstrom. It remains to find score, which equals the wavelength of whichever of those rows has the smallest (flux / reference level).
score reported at 4260.07 Angstrom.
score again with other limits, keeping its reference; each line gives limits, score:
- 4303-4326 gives 4308.41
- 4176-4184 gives 4182.32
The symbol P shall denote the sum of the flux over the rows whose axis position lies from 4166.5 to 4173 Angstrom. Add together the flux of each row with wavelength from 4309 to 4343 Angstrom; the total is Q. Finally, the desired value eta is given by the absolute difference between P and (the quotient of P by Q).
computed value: 170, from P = 170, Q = 794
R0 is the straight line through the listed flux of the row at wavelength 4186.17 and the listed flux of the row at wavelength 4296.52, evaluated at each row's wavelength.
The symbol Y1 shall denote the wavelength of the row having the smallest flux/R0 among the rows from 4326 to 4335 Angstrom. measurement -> 4326.30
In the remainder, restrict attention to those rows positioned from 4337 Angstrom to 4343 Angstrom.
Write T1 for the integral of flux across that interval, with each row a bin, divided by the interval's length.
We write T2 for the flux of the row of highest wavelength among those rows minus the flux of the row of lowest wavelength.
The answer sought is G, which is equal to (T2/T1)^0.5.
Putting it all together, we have 0.26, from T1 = 20.3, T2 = 1.3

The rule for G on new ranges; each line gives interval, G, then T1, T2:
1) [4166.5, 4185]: 0.28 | 24.7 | 1.9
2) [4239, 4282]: 0.09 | 23.7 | 0.2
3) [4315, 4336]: 0.38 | 25.8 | 3.7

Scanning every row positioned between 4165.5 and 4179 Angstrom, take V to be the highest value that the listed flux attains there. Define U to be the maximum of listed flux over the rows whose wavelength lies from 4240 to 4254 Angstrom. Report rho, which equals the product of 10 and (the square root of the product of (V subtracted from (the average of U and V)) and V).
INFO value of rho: 46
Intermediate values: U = 29.03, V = 27.52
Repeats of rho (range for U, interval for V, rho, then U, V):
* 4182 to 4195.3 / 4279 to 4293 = 61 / 28.36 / 25.44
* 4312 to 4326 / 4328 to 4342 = 31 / 30.35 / 29.71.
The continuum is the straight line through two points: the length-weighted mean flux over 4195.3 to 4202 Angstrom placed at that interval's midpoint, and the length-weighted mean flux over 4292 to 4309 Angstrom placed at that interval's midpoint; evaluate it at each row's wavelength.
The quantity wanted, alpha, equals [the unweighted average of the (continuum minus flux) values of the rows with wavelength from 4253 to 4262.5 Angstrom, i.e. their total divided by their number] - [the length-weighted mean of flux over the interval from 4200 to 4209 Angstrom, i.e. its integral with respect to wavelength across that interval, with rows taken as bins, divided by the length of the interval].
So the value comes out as -28.2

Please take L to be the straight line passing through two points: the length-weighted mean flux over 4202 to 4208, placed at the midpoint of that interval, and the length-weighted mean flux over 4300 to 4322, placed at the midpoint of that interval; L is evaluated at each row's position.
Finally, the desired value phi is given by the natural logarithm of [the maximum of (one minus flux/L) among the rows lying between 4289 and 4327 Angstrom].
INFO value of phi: -0.9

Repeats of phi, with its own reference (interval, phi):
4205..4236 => -0.7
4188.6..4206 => -1.5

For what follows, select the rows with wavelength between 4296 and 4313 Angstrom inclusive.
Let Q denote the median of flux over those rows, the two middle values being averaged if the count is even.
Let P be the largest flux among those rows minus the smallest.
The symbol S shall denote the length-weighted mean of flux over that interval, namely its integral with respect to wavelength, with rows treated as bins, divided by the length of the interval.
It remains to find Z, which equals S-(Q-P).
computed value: 9.3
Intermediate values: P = 9.3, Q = 16.6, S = 16.6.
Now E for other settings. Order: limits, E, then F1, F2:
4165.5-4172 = 1.01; 25.2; 24.9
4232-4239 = 1.00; 24.7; 24.7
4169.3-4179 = 1.00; 24.3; 24.2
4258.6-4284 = 0.95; 22.9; 24.1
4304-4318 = 1.10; 19.4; 17.6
